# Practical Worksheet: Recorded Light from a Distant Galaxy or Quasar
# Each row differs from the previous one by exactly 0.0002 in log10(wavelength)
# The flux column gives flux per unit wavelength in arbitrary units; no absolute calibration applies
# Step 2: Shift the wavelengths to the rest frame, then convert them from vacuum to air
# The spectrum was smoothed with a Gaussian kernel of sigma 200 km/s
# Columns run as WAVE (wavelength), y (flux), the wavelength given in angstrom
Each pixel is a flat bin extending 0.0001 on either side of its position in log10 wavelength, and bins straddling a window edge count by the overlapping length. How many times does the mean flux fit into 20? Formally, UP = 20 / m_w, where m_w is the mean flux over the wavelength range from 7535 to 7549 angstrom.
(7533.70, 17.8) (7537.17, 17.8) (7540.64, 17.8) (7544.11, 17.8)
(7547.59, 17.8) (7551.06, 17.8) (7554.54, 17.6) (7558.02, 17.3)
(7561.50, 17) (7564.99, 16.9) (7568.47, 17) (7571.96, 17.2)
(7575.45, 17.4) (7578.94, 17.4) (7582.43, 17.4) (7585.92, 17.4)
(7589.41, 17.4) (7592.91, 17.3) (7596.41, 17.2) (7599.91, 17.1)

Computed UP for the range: 1.12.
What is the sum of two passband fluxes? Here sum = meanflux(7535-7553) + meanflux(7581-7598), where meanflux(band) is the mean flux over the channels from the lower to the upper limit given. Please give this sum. 35.1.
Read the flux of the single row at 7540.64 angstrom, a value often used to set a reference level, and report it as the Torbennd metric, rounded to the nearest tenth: 17.8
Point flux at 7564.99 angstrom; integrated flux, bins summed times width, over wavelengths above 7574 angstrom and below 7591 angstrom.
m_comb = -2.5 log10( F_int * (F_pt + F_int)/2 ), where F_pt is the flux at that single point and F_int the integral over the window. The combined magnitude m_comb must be -11.7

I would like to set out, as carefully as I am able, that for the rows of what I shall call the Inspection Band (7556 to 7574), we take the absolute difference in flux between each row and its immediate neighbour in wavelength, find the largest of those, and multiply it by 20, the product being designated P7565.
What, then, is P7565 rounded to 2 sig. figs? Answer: 6.0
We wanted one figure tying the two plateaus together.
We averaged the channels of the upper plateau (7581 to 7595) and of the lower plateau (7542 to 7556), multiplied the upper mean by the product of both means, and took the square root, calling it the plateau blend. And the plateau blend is 73.2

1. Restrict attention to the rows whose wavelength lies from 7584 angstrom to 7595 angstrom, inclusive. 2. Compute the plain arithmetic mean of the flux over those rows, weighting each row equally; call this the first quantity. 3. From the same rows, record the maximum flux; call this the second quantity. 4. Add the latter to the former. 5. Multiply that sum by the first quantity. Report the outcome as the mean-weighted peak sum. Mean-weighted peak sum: 604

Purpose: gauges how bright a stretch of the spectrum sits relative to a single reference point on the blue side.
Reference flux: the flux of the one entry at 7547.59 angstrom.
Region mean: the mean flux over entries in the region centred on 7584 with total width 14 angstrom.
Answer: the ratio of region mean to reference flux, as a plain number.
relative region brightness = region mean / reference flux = 0.978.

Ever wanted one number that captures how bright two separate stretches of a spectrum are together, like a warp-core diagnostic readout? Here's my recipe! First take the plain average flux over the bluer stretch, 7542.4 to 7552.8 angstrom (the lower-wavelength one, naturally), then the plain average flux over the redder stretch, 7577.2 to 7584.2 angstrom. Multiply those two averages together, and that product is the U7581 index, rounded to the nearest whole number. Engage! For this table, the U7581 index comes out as 310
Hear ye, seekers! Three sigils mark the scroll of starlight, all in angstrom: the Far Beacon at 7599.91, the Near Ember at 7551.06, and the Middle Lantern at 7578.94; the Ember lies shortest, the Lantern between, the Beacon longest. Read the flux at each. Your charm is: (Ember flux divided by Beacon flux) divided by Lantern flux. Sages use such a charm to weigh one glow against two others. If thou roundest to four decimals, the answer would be 0.0598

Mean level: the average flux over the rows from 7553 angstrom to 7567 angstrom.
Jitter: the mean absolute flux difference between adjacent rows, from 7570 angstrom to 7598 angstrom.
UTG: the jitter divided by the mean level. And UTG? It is 0.0033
